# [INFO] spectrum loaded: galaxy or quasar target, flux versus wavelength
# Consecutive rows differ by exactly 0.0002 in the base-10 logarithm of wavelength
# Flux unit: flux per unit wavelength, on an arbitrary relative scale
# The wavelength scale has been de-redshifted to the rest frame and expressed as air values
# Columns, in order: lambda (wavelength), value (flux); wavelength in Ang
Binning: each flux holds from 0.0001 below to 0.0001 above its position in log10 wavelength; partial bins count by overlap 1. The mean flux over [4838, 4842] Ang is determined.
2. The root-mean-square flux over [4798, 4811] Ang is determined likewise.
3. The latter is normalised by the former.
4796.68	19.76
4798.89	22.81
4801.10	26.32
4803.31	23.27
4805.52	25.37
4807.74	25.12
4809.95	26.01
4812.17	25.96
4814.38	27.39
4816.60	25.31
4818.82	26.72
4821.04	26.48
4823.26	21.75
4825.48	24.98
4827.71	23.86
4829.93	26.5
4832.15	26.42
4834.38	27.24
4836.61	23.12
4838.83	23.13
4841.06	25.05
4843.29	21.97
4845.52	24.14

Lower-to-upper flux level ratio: 1.03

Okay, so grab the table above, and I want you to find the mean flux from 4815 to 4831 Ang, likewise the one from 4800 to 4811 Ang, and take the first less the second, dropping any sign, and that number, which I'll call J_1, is 0.1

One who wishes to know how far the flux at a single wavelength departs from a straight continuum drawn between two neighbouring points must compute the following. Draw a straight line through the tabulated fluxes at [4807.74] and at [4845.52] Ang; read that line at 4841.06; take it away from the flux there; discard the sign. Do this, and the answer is 0.8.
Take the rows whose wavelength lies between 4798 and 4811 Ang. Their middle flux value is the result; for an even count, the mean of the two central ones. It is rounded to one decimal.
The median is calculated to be 25.2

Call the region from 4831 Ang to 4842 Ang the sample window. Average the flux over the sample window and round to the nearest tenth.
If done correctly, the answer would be 25.0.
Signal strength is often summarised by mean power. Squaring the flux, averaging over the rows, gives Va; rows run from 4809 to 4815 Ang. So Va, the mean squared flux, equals 700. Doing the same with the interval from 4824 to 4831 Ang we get 632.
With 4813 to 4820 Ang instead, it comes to 702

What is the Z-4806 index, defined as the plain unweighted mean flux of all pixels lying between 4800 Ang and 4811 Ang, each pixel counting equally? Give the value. 25.2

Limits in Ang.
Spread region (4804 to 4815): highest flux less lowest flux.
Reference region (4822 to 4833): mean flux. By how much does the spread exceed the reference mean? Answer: -22.4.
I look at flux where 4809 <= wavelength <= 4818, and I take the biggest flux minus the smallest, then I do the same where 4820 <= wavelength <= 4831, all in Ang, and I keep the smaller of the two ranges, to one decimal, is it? 2.1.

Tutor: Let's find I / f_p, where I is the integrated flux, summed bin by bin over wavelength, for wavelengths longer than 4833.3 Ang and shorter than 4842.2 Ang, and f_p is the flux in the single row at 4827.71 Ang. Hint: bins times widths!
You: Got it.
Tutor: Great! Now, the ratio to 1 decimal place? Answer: 9.2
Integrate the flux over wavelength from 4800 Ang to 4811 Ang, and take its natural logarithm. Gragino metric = 5.63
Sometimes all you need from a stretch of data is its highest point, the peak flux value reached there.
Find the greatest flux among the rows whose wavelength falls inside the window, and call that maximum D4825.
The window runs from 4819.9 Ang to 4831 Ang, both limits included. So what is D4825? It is 26.5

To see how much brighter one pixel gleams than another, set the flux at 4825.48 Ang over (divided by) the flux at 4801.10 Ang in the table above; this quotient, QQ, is 0.95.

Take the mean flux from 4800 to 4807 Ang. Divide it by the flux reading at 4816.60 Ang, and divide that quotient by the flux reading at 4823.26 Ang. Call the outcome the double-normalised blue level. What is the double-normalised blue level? 0.0454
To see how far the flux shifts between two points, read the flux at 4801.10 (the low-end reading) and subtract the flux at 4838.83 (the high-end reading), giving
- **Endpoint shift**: 3.2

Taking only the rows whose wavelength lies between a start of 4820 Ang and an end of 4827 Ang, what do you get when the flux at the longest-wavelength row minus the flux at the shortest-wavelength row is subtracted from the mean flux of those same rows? 26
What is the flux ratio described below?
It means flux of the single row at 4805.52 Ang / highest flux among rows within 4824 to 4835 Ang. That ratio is 0.93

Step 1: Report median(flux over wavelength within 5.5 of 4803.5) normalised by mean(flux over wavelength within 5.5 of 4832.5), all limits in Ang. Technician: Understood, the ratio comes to 0.99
